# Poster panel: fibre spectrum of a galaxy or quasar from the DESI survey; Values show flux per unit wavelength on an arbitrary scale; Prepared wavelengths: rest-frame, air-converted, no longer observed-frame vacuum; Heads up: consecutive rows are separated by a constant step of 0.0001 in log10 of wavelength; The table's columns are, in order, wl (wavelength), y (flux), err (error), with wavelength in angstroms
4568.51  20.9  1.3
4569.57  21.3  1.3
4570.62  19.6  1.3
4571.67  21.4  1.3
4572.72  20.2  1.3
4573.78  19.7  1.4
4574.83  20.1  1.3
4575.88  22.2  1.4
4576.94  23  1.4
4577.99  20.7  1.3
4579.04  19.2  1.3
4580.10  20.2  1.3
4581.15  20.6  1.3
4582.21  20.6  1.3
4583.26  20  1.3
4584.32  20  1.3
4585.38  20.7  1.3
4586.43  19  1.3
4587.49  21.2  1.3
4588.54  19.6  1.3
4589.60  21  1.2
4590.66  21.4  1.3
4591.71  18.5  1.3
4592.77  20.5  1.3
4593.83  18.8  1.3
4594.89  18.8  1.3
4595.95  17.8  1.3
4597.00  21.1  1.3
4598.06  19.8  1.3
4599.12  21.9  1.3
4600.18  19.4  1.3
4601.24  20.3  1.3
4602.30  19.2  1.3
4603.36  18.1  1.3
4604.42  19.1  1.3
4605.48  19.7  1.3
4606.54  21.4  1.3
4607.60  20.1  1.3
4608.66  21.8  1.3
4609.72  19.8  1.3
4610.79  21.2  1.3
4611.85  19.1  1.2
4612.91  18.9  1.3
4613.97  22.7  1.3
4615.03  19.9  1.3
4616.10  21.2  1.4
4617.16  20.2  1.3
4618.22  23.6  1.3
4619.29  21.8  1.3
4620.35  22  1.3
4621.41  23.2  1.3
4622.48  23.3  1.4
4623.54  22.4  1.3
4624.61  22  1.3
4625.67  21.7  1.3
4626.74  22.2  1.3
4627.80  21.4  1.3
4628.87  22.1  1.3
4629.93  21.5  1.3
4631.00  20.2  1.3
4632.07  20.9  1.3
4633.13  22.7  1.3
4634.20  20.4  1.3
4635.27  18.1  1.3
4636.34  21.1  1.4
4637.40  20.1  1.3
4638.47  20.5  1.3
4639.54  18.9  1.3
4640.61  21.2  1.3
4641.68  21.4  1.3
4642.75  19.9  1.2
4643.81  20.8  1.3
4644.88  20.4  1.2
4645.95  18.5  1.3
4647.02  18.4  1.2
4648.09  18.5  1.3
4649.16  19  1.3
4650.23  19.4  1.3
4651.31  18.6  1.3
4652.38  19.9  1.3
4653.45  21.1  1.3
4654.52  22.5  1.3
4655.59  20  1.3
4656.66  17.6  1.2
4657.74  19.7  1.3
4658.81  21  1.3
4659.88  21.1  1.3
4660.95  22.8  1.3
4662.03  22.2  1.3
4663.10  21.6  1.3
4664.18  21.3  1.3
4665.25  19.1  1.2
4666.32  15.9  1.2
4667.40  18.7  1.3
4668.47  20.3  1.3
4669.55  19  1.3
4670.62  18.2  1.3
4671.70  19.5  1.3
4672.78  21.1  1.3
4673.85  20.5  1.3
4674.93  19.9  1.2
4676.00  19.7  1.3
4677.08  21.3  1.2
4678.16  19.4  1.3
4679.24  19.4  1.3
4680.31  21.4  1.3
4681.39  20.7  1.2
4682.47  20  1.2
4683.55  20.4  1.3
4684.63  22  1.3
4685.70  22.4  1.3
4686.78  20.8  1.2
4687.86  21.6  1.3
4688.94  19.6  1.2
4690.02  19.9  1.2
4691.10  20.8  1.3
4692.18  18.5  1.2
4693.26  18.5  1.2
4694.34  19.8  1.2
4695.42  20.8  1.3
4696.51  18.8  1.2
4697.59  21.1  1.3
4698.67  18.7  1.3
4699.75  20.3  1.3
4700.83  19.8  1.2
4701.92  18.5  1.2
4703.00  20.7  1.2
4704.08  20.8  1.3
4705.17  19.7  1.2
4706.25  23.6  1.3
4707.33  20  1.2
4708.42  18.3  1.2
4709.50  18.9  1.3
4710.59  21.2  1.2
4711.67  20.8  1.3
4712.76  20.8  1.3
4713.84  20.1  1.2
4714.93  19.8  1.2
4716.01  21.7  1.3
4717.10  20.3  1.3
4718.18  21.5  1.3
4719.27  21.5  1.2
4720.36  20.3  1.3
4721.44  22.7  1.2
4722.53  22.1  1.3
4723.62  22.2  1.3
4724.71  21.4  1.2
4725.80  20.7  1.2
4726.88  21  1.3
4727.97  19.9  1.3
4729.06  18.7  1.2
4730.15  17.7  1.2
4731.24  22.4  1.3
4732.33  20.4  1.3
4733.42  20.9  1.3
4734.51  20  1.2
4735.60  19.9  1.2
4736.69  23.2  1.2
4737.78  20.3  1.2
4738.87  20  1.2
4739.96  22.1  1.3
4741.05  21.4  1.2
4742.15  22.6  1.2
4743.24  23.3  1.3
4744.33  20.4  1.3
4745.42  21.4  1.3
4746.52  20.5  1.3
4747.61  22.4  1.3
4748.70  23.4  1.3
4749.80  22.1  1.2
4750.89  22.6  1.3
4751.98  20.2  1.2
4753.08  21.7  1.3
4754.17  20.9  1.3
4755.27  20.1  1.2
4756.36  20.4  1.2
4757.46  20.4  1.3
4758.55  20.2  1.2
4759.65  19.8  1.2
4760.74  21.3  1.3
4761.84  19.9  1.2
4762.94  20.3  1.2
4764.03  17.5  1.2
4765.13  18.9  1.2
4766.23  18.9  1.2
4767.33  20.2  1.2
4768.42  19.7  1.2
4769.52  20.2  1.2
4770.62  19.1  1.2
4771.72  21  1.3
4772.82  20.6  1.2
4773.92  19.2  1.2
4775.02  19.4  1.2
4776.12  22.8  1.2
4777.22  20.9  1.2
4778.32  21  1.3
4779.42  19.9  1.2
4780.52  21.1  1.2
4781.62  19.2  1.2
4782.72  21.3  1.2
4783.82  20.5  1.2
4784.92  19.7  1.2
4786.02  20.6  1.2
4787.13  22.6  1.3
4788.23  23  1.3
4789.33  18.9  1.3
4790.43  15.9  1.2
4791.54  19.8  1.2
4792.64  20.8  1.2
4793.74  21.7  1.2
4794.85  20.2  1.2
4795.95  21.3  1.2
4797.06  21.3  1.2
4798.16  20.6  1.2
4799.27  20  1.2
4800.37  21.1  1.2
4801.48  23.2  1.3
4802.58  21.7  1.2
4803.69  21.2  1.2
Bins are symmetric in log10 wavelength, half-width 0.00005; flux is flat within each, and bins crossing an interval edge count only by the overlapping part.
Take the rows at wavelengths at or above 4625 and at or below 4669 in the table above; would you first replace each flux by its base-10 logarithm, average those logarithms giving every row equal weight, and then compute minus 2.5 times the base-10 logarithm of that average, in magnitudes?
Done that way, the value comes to -0.290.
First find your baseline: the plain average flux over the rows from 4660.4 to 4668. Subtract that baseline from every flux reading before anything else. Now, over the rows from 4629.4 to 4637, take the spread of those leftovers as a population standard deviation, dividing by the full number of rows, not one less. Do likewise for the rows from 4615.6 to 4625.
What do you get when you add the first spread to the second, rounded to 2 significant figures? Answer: 2.3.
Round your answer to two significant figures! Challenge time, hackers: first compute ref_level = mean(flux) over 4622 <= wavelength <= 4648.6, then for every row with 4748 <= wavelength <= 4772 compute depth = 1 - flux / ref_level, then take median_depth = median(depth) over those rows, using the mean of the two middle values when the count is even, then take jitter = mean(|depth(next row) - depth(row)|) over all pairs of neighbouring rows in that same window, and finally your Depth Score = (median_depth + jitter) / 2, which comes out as 0.037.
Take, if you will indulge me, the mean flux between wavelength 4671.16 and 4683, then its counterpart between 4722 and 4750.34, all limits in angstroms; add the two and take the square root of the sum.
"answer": 6.44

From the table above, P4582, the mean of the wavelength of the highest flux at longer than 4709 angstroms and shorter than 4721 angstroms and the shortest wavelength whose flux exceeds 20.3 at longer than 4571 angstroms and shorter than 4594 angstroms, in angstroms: 4643.8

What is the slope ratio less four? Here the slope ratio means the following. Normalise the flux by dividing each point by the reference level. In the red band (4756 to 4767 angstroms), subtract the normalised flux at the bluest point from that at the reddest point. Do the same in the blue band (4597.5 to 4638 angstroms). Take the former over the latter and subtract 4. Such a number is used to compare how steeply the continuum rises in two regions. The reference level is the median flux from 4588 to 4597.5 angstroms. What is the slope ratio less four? -9.0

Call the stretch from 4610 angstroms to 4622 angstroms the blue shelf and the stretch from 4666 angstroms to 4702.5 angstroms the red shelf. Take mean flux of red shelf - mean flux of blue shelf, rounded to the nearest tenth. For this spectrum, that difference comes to -1.3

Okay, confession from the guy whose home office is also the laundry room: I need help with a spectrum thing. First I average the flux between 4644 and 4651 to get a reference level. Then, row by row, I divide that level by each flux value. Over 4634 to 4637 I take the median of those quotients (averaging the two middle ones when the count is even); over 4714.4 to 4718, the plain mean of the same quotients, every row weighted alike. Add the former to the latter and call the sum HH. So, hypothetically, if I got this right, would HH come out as 1.86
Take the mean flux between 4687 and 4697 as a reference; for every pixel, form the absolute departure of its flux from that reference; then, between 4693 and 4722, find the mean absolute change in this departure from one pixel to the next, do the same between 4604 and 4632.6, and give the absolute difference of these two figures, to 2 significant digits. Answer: 0.14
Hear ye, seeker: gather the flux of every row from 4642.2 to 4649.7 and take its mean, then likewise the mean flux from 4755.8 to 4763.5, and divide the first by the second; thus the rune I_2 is 0.95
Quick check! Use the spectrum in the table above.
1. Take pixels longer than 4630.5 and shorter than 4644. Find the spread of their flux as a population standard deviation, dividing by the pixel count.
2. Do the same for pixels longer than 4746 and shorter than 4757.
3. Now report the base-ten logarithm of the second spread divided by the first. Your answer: 0.00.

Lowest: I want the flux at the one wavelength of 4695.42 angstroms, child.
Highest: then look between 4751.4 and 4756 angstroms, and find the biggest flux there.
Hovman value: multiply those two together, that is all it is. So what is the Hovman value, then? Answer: 451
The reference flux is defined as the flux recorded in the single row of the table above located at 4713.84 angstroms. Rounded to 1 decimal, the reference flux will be 20.1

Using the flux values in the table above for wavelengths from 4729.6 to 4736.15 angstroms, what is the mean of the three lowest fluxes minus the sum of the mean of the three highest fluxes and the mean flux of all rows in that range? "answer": -22.2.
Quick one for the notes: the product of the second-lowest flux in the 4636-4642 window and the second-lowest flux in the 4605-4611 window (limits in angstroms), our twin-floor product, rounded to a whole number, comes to 398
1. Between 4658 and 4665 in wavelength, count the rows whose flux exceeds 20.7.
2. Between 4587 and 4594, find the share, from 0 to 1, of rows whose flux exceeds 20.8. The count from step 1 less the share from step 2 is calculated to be 5.6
